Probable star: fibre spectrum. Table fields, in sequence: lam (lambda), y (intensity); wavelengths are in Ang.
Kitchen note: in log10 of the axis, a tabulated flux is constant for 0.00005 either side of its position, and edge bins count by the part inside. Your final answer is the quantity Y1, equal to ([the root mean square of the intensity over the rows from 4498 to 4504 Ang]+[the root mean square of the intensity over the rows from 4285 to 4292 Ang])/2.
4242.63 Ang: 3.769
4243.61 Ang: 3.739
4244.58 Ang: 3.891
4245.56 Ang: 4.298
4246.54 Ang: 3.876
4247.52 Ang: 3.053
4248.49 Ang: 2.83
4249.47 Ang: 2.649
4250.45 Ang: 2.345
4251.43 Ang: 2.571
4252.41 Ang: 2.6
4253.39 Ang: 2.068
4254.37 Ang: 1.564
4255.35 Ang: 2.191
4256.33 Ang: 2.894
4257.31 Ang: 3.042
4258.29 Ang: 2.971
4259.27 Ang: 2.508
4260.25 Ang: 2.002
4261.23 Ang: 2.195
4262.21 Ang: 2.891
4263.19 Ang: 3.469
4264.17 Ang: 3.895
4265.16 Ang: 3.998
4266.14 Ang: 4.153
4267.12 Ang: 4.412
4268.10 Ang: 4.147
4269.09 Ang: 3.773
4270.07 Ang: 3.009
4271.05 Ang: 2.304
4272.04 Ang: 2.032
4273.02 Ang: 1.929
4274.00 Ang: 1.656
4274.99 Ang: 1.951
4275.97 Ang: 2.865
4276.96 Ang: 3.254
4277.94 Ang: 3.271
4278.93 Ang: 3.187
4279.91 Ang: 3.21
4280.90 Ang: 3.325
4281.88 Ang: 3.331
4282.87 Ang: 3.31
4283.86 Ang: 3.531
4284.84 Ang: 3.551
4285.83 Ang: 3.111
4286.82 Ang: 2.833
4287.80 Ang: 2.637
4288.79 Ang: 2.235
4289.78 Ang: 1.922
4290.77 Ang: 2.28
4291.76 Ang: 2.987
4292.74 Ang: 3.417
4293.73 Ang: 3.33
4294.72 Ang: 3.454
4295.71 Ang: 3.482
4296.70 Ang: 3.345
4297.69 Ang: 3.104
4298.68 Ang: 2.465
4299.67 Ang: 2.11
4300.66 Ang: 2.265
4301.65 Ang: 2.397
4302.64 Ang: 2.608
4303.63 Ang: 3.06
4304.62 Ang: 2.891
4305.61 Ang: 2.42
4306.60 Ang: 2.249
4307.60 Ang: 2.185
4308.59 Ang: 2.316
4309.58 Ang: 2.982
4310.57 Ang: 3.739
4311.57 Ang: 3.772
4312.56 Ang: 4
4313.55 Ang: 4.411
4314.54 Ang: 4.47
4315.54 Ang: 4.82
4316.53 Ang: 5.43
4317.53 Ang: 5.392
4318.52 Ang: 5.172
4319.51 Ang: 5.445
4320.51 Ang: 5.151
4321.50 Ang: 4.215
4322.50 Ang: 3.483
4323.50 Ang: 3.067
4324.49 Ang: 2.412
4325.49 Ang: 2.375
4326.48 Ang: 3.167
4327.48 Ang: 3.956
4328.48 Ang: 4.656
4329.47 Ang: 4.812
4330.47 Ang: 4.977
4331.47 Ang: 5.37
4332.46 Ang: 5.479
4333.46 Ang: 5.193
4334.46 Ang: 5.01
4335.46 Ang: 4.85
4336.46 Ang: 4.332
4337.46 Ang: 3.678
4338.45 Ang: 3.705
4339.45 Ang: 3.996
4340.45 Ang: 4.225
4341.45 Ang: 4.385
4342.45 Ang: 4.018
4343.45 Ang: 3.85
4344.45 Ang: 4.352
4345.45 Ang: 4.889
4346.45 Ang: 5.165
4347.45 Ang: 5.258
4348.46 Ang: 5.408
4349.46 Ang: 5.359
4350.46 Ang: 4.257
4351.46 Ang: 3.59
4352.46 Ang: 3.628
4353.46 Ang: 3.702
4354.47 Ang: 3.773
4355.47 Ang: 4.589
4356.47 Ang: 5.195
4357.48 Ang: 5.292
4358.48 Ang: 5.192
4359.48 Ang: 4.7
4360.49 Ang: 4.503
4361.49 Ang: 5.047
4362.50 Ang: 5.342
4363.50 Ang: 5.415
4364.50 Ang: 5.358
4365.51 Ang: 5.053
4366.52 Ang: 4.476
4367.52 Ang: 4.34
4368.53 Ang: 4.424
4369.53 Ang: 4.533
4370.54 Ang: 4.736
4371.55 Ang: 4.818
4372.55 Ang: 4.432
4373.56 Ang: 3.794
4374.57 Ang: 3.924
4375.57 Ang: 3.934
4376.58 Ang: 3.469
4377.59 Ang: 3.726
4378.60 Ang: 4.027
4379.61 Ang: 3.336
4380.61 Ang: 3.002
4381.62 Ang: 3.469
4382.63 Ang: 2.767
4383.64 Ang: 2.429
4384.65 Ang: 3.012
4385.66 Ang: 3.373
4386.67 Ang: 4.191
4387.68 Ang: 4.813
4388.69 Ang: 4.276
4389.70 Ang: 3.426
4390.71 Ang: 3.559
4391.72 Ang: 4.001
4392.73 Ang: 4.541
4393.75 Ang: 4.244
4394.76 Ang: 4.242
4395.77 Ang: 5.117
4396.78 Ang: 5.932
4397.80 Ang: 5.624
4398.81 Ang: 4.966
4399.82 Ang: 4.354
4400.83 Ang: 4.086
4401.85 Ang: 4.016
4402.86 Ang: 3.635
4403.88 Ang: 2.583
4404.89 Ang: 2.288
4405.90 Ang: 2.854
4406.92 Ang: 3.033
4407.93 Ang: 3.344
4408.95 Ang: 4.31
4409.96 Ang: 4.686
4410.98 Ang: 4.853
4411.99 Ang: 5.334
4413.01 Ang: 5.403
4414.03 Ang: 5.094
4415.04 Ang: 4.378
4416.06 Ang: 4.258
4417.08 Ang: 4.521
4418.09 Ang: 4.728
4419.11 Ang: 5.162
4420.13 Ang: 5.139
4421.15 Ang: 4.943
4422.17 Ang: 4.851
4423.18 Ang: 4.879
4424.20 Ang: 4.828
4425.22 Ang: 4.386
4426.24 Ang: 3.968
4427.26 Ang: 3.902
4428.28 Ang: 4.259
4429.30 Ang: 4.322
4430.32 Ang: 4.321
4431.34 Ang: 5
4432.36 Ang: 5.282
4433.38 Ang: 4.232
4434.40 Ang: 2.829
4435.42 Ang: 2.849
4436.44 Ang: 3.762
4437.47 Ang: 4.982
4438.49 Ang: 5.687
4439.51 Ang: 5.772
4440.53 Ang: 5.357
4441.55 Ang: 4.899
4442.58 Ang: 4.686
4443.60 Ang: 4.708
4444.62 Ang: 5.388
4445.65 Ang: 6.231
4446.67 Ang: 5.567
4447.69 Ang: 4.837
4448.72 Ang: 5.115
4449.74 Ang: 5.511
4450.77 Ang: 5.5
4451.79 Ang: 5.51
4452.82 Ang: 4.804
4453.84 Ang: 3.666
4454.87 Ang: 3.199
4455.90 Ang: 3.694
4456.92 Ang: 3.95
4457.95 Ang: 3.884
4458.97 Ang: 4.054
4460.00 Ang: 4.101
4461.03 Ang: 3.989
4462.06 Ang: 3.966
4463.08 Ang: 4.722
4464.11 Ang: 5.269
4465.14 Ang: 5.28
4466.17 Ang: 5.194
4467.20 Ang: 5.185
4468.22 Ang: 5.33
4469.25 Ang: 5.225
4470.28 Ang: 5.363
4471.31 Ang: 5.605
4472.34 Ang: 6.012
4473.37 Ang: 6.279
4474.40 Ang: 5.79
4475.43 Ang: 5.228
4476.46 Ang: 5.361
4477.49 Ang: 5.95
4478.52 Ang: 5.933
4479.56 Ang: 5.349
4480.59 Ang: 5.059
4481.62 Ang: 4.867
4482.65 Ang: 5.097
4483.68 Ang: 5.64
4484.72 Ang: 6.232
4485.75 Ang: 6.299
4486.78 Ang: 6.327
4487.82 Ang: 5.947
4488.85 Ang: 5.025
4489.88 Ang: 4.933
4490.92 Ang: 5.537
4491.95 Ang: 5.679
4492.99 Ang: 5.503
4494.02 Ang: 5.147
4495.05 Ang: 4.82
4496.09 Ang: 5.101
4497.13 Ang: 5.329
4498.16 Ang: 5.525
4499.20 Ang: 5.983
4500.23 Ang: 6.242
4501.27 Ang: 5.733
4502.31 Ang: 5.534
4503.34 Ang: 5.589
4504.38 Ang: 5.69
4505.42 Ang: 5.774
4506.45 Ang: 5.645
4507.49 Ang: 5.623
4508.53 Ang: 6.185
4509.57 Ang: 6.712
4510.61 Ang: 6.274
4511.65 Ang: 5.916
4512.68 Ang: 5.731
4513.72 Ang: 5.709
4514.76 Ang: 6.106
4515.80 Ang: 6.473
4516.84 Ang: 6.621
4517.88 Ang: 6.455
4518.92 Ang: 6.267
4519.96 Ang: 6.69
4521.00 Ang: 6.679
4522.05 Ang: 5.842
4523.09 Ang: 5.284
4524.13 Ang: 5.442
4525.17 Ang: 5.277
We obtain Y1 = 4.2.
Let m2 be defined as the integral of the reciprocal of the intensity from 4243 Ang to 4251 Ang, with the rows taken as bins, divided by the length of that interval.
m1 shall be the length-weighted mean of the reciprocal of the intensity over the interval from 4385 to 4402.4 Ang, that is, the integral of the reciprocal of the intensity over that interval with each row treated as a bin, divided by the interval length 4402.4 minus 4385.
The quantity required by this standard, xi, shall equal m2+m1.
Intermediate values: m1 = 0.23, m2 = 0.31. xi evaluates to 0.55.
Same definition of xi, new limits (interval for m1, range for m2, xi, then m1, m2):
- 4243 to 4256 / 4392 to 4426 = 0.61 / 0.37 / 0.24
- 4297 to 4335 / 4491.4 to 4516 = 0.47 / 0.30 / 0.18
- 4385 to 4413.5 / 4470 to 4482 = 0.43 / 0.25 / 0.18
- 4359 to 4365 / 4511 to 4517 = 0.36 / 0.20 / 0.17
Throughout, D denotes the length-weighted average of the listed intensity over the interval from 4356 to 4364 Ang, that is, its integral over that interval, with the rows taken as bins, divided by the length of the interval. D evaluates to 5.1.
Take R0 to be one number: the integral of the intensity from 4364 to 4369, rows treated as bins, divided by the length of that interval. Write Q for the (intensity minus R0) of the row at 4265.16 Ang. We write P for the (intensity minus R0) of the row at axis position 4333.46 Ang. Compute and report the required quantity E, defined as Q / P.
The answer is -1.6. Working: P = 0.5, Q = -0.7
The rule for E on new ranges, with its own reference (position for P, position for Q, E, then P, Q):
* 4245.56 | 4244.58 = 1.9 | -0.4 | -0.8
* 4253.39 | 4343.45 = 0.3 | -2.7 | -0.9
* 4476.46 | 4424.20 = 0.2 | 0.6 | 0.1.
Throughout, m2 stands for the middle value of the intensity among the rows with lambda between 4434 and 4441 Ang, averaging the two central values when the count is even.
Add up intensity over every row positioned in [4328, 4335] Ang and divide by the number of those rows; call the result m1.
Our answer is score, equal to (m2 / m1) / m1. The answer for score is 0.19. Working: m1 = 5.1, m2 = 5.0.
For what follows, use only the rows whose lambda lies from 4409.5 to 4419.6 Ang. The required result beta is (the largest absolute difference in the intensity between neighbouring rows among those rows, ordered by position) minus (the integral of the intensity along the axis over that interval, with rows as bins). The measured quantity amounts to -48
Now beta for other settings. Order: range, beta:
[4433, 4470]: -172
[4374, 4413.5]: -155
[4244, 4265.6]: -62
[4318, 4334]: -68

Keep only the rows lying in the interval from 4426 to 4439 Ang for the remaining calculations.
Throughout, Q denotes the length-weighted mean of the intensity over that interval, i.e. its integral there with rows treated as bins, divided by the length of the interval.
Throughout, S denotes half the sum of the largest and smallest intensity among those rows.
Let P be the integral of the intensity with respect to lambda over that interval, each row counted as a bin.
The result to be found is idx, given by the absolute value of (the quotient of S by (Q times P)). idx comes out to 0.018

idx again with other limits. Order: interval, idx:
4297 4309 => 0.034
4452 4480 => 0.007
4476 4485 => 0.021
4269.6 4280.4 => 0.034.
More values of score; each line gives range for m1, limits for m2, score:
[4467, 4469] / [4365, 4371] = 0.16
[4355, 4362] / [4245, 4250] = 0.13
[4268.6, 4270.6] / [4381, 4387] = 0.28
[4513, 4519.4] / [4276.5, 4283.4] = 0.08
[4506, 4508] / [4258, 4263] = 0.08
